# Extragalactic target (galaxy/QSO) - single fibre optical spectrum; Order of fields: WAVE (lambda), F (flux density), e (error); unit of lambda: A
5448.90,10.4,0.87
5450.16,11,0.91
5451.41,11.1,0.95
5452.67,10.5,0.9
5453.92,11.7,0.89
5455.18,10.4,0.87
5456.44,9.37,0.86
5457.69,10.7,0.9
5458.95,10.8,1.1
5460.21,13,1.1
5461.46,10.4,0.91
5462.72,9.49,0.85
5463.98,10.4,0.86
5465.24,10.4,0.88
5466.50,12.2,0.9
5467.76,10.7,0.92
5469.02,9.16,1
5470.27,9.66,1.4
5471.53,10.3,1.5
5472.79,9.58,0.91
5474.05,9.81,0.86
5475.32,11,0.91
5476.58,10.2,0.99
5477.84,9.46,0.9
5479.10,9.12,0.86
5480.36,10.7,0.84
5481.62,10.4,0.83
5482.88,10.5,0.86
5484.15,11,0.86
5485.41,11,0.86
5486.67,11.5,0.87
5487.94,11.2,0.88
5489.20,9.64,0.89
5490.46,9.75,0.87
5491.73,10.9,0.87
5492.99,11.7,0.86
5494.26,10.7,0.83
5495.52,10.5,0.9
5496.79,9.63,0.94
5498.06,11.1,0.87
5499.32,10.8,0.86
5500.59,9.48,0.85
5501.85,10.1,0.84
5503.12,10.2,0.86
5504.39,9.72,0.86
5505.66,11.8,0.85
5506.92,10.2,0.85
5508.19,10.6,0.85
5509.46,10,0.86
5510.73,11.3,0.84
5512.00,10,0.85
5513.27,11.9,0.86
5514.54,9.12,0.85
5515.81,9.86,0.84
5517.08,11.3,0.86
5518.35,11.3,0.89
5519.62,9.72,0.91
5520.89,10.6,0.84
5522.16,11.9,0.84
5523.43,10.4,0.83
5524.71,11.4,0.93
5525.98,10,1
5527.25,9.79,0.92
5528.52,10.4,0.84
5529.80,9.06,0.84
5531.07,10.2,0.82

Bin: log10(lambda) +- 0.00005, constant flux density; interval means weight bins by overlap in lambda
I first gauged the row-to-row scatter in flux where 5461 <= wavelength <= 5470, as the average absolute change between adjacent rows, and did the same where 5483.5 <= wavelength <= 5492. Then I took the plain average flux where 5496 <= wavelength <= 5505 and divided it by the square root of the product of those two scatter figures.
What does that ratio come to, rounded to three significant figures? 12.4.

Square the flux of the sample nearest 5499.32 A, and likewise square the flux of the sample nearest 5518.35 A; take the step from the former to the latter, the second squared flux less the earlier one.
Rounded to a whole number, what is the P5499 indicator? 11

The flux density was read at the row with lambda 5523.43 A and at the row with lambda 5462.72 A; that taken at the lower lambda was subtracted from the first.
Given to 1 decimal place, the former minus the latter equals 0.9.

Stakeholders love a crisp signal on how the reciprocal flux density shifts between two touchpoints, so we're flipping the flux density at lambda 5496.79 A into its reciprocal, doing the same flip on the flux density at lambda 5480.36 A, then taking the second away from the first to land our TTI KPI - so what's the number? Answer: 0.010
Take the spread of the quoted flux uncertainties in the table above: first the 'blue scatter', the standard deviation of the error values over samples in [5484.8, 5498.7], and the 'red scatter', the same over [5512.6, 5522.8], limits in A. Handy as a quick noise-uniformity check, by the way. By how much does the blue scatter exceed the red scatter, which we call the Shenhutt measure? 0.002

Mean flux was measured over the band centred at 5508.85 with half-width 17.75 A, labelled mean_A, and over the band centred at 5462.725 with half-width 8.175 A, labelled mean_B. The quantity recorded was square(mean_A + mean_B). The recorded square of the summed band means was 445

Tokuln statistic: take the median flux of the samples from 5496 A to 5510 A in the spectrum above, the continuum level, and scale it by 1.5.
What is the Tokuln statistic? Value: 15.3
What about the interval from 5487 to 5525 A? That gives 15.8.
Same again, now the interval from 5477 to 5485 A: 15.7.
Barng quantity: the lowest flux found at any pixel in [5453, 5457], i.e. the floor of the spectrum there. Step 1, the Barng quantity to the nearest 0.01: 9.37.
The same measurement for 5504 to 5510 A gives 9.72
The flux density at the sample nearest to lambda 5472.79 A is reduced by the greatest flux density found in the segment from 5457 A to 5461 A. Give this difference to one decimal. -3.4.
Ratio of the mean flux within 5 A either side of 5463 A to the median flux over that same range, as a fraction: 1.035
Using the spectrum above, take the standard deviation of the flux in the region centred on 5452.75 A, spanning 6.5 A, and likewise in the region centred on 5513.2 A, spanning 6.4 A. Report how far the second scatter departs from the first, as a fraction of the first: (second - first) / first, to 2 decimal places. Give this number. 1.17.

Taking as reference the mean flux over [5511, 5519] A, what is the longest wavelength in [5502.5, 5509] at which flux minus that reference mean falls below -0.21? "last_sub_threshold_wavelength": 5506.92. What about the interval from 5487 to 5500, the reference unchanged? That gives 5496.79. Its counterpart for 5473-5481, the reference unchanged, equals 5479.10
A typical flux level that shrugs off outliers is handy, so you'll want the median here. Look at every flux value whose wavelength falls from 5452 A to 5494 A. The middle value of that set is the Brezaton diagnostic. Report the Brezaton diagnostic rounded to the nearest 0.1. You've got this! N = 10.4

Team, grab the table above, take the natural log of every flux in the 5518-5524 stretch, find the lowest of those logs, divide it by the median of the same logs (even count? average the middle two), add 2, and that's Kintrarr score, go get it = 2.96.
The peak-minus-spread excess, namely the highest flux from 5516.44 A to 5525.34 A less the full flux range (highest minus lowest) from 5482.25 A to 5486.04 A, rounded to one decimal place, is 11.4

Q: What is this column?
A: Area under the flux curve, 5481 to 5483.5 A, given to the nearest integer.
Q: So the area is 26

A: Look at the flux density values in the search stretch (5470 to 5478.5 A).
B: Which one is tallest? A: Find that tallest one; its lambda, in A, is 5475.32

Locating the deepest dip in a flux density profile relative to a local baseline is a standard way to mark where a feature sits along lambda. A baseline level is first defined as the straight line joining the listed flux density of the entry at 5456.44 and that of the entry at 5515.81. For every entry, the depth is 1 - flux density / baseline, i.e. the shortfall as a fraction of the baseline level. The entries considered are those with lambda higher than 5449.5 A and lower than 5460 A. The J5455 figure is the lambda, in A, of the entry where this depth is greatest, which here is 5456.44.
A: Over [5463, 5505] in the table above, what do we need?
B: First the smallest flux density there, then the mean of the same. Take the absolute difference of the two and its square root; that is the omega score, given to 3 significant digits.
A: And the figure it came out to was 1.12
